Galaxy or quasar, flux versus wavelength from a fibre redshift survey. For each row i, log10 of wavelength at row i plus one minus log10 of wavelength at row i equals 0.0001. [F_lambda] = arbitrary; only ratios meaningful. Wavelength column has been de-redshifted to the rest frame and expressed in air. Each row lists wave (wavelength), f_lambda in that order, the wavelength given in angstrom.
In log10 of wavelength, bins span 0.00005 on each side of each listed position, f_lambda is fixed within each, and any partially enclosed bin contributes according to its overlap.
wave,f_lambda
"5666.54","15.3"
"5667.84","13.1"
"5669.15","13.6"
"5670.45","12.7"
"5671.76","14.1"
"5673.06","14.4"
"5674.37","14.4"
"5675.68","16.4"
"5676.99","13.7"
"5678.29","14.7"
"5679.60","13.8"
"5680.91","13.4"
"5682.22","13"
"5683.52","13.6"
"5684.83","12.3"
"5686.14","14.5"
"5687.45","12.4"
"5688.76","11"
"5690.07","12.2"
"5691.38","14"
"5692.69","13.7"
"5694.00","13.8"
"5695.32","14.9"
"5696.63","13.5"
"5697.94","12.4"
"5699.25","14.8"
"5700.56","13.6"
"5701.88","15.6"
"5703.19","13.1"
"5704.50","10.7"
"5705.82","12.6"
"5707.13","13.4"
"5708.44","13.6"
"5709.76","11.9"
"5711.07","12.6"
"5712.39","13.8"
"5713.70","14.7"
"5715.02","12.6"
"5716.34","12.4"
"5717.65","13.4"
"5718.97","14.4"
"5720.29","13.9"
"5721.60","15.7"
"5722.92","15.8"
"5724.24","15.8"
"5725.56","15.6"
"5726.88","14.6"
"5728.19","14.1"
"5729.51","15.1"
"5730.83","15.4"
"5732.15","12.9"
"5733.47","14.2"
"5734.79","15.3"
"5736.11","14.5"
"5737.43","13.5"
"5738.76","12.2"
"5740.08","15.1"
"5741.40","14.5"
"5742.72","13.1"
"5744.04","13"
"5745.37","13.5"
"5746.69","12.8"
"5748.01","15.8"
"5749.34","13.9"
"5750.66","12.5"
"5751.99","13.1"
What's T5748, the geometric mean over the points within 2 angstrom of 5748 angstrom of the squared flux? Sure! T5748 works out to 199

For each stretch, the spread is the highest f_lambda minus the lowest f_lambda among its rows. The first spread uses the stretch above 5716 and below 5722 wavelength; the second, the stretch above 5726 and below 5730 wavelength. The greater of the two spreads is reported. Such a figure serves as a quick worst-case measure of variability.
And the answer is 3.30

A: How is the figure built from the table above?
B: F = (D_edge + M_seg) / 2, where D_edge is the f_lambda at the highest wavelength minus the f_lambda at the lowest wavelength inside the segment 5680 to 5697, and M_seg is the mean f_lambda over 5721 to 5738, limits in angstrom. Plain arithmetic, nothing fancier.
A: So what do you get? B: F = 7.5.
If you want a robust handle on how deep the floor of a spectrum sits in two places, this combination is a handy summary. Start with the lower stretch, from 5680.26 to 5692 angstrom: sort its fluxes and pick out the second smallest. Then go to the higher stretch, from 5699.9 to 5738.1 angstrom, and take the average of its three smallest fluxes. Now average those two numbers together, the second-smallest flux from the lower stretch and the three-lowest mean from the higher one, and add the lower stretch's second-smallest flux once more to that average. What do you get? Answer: 24.1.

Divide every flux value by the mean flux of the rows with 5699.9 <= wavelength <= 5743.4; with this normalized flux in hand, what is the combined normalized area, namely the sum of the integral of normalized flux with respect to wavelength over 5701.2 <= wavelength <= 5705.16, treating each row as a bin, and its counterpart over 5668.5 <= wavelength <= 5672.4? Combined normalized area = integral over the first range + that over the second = 7.50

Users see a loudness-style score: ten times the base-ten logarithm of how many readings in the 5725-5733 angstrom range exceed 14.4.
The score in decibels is 6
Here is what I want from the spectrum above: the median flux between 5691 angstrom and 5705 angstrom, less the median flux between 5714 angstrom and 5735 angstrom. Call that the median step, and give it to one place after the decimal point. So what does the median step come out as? -0.8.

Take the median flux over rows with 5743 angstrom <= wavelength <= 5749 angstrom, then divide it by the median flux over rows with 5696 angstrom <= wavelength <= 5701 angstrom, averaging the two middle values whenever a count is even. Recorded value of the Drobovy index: 0.98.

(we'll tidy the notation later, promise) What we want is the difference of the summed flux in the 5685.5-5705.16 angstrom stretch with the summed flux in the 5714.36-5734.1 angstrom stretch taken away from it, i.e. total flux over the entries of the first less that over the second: -16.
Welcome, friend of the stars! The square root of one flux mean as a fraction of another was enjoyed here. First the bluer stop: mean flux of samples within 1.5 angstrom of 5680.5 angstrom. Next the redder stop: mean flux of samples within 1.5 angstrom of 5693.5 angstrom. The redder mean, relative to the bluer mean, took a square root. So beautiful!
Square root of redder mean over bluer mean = 1.01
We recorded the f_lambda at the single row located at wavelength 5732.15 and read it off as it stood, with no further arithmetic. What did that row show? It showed 12.9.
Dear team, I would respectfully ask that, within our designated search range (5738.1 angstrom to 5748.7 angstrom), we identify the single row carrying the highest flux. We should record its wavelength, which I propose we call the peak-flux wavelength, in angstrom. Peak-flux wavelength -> 5748.01 angstrom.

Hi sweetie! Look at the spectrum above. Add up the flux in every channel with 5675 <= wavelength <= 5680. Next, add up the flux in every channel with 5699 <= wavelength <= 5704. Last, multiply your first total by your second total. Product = 3346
